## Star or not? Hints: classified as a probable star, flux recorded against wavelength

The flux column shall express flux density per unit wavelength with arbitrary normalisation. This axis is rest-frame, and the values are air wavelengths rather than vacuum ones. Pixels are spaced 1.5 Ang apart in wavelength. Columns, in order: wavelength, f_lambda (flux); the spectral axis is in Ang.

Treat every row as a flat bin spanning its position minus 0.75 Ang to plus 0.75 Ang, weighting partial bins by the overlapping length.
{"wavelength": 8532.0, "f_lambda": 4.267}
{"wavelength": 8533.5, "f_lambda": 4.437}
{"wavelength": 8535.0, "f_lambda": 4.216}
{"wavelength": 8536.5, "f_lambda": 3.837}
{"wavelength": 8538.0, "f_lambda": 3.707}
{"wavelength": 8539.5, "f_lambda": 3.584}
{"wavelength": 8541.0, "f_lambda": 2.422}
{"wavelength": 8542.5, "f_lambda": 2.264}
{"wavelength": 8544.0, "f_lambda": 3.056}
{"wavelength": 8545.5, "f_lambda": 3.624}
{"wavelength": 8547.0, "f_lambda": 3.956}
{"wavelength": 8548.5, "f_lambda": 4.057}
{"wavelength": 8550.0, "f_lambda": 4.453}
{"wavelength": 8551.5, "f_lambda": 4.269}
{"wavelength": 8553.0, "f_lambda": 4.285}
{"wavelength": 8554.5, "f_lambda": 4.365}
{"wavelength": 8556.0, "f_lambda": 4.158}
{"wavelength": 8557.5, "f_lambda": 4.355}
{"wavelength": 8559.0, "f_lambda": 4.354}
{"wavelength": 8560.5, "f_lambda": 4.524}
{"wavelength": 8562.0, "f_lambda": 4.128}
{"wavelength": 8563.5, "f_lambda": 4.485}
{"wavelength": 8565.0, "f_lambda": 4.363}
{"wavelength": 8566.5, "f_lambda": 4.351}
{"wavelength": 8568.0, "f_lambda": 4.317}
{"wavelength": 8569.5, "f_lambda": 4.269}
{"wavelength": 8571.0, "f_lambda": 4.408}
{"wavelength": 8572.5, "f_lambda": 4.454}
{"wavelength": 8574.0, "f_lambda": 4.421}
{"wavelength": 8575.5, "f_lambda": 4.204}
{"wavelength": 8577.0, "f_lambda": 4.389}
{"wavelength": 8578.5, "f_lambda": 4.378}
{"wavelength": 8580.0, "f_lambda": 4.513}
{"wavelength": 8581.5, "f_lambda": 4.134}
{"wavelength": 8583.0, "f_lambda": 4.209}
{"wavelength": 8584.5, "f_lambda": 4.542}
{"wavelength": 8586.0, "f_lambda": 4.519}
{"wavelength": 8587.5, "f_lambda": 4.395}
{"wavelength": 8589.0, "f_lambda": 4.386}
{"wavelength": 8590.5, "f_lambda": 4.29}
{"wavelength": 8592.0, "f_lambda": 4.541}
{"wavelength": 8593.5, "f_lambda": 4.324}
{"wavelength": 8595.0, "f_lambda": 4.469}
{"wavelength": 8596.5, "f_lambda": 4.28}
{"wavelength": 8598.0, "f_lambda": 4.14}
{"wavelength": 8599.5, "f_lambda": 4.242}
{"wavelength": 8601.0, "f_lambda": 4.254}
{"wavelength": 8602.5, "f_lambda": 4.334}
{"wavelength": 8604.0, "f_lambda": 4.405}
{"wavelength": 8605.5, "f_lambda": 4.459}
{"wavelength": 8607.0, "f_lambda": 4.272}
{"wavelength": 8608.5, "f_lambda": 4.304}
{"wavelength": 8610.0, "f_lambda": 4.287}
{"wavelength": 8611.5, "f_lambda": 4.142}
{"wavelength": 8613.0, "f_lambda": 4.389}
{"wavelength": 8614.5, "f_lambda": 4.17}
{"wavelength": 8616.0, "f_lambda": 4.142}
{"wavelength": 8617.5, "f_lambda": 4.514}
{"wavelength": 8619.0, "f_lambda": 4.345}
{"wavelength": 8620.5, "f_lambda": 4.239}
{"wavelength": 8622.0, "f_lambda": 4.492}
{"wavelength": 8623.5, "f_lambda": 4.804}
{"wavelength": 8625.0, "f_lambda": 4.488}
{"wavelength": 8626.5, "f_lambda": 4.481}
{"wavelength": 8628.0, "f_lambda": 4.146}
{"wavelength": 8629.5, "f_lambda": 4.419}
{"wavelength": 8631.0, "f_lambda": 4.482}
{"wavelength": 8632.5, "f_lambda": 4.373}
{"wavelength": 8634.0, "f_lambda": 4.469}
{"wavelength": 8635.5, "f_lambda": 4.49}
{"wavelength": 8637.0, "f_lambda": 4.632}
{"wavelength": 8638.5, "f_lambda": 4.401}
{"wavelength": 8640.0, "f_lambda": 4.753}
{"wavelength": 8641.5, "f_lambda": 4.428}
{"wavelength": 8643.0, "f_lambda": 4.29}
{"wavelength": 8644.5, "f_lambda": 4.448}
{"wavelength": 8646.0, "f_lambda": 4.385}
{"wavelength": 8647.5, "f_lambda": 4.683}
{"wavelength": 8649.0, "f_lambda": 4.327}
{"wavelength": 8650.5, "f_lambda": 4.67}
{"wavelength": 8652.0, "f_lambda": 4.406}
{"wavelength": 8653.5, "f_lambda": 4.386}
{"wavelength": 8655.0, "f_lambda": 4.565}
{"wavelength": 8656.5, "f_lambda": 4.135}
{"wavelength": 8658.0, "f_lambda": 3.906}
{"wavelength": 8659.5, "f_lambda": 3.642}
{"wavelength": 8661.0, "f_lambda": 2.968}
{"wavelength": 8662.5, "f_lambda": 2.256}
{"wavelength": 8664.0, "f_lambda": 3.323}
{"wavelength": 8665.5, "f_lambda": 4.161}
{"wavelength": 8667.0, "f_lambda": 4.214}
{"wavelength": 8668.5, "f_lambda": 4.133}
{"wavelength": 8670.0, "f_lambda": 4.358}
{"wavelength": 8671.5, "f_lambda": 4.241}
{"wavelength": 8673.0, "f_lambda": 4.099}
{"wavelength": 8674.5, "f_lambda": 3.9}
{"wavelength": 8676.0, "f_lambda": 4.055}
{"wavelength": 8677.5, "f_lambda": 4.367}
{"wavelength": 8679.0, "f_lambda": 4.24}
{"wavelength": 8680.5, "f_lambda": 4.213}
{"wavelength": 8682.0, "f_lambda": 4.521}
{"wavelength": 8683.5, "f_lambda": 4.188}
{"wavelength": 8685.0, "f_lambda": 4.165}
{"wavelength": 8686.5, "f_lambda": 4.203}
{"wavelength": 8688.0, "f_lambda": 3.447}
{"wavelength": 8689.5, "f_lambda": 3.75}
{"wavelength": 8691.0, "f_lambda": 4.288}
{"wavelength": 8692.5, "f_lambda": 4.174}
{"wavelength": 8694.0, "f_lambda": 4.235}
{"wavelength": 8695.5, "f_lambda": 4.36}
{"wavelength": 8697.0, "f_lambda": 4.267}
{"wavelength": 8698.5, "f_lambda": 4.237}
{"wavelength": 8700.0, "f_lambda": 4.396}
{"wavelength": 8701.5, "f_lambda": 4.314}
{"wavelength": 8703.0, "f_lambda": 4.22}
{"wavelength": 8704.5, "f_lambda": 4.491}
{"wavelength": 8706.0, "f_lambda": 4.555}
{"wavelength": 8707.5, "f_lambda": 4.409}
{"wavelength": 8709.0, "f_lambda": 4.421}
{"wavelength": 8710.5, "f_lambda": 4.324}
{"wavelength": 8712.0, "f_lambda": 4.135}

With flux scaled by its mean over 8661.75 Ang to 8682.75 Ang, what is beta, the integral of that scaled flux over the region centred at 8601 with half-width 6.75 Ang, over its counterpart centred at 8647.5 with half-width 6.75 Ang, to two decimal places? 0.97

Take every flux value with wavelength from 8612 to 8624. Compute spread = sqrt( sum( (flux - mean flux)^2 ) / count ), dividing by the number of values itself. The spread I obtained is 0.20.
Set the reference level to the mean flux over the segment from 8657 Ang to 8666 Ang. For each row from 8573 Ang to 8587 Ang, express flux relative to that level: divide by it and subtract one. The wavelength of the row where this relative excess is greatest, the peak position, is 8584.5 Ang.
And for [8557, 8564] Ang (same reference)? 8560.5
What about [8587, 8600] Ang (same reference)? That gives 8592.0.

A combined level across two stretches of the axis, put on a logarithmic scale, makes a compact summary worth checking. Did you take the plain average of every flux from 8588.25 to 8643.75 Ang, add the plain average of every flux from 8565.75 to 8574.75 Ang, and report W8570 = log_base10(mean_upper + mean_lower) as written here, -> 0.942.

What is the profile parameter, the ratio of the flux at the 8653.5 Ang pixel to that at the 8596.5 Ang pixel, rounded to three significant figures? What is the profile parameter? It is 1.02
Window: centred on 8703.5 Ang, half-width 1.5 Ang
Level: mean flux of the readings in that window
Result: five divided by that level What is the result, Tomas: 1.15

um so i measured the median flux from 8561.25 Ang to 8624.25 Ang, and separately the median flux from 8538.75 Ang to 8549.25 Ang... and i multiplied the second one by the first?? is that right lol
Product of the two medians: 15.6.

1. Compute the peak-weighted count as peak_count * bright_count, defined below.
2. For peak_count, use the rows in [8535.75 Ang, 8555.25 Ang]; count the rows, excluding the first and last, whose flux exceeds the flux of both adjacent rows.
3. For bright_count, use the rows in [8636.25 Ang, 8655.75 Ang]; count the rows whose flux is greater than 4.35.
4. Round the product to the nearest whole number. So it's 11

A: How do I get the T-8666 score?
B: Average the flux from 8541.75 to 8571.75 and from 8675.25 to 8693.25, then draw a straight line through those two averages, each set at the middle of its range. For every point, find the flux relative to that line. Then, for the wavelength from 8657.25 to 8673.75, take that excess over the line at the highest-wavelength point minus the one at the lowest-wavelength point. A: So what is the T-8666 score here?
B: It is 0.19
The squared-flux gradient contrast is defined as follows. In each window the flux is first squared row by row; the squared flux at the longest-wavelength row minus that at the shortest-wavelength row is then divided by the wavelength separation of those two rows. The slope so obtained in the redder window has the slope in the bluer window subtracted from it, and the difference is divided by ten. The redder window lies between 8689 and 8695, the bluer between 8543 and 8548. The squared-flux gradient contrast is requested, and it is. -0.12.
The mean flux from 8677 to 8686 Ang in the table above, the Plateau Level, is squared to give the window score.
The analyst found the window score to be 18.3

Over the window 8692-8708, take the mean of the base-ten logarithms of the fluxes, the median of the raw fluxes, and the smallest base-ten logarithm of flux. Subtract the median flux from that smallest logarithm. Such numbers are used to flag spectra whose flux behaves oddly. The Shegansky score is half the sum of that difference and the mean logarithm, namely -1.53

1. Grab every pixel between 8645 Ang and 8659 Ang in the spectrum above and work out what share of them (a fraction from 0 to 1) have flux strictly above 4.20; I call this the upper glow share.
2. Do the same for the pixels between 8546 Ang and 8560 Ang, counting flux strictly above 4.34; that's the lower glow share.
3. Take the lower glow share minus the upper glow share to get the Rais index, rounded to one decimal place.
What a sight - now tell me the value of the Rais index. -0.3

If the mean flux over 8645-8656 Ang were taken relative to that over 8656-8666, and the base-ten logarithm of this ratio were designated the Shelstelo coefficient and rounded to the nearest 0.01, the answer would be 0.11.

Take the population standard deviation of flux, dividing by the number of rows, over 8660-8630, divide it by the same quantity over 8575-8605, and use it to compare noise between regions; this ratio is 2.0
